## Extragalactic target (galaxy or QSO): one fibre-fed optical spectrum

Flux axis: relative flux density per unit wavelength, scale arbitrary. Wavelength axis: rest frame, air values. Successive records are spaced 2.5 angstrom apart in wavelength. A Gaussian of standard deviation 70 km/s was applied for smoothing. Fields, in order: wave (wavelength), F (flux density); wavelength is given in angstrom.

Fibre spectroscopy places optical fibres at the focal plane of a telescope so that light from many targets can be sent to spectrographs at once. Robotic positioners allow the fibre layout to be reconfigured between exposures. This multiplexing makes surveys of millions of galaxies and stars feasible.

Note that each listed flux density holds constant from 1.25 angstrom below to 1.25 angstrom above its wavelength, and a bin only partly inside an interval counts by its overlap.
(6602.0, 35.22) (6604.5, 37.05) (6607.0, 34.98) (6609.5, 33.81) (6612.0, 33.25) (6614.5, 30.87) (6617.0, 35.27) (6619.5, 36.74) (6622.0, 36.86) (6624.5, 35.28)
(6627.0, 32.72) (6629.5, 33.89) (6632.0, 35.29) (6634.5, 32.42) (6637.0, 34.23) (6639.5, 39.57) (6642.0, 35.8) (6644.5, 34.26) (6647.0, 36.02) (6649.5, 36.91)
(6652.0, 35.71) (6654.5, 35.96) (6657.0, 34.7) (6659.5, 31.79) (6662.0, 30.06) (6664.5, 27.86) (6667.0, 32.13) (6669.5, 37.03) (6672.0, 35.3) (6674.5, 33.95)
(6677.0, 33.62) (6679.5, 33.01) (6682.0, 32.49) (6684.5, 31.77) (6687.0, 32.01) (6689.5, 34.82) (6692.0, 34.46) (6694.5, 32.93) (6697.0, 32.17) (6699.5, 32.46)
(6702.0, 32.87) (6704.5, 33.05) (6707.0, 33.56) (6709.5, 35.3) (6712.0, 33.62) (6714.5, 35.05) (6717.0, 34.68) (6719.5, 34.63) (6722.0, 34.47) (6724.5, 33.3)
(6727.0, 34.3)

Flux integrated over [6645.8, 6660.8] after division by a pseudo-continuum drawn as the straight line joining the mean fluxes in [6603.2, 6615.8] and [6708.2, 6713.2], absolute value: 15.4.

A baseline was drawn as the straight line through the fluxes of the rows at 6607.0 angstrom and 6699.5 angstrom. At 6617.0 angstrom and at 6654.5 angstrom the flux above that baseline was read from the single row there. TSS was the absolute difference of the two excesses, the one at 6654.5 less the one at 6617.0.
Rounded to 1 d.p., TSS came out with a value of 1.7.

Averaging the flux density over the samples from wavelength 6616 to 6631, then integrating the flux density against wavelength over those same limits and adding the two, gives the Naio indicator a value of 562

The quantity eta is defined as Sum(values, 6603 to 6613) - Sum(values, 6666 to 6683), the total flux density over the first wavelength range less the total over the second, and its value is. -98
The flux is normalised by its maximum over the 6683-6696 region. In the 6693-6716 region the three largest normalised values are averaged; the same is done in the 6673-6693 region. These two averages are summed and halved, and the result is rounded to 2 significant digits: 0.99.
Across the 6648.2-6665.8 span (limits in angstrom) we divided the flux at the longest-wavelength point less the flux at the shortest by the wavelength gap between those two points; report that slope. -0.60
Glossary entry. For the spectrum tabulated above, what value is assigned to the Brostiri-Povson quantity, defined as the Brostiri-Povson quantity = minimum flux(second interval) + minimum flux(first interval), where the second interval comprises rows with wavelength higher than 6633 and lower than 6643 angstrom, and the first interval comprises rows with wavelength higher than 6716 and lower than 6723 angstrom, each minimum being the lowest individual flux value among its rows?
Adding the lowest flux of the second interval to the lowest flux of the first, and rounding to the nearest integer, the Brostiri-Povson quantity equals 67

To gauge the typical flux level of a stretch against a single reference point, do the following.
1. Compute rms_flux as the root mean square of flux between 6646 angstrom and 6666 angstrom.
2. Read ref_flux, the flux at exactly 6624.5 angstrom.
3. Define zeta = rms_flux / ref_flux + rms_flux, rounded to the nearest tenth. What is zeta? 34.7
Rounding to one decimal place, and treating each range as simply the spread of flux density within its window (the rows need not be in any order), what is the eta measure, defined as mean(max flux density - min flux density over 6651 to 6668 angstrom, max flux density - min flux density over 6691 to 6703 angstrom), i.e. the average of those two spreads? 5.2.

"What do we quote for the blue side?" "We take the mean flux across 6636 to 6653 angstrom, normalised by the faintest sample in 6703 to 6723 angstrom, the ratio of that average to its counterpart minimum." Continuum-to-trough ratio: 1.09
